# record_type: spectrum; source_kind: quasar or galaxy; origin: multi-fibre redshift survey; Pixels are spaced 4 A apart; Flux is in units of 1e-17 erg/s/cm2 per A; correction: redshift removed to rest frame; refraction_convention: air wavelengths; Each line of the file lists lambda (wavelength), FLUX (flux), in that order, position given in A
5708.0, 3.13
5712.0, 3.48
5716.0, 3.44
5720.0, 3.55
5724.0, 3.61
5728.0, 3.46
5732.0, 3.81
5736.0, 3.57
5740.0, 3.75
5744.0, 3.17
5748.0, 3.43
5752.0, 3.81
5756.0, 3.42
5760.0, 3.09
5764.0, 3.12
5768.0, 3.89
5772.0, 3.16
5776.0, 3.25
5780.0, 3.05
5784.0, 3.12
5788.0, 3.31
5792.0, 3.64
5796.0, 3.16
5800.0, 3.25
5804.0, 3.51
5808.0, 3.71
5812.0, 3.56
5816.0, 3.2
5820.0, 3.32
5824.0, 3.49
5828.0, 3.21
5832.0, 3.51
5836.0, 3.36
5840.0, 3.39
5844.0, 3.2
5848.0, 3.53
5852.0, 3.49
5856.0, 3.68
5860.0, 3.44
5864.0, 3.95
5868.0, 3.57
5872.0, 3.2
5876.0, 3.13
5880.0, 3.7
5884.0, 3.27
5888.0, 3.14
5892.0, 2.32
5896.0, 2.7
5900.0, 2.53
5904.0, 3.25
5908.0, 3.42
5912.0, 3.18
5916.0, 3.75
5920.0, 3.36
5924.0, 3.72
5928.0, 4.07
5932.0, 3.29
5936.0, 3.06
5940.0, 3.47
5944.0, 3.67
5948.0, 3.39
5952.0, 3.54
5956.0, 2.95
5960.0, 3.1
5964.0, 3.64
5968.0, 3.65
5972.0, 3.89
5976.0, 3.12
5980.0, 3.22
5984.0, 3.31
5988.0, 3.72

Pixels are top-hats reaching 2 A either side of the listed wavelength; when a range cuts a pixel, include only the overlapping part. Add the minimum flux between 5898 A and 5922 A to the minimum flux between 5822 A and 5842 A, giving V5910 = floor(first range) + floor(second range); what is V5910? 5.74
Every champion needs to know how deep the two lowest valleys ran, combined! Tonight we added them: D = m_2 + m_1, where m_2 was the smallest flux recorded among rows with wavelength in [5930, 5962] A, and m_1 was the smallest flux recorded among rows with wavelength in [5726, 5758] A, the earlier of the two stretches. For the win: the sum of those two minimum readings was 6.12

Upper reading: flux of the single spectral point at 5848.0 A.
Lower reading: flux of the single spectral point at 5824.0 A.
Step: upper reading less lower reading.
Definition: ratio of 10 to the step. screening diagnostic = 250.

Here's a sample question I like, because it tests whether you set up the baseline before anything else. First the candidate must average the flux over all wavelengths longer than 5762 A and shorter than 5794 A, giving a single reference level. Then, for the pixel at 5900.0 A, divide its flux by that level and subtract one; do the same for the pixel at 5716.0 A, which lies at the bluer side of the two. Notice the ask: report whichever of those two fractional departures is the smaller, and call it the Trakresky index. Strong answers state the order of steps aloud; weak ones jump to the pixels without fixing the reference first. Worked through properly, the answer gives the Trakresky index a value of -0.24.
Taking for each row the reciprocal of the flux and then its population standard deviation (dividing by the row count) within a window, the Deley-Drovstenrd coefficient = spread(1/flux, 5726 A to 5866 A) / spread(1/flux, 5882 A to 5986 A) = 0.50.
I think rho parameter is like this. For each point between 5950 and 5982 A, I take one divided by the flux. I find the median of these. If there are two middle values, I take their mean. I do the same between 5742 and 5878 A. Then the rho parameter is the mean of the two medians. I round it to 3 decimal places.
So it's 0.296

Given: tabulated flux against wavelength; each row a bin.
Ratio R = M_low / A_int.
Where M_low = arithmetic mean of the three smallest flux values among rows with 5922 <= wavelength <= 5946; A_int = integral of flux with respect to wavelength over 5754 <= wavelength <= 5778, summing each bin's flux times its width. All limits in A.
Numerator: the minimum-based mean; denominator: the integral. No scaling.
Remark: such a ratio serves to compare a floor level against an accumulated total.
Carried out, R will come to 0.0411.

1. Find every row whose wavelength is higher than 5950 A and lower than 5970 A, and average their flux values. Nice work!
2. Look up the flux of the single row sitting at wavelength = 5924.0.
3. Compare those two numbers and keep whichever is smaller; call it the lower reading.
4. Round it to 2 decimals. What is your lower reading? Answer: 3.38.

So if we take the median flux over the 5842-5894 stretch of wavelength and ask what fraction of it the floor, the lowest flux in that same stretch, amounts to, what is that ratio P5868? 0.67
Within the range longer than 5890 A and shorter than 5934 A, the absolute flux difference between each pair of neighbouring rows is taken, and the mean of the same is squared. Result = 0.17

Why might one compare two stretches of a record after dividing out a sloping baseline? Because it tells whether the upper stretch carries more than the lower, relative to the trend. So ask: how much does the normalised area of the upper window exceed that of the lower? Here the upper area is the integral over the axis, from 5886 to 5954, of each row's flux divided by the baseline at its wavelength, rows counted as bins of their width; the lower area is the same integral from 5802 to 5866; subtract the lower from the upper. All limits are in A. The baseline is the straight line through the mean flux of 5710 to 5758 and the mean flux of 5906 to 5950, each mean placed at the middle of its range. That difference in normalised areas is 1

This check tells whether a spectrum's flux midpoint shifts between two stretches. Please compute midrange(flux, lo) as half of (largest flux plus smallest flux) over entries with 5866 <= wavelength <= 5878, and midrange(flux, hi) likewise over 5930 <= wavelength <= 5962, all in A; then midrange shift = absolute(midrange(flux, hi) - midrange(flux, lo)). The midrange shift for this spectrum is 0.04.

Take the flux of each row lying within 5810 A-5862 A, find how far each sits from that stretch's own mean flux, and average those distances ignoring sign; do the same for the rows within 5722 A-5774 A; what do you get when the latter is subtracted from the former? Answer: -0.11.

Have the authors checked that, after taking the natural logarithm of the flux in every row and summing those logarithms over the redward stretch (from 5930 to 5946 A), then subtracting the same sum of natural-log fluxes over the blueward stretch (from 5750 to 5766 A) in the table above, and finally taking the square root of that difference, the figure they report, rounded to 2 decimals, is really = 0.14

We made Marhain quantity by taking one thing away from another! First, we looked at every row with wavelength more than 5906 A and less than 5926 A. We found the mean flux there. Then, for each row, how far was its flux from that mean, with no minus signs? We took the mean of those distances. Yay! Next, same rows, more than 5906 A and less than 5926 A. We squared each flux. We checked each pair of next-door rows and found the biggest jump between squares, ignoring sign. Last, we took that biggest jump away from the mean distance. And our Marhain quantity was -3.8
